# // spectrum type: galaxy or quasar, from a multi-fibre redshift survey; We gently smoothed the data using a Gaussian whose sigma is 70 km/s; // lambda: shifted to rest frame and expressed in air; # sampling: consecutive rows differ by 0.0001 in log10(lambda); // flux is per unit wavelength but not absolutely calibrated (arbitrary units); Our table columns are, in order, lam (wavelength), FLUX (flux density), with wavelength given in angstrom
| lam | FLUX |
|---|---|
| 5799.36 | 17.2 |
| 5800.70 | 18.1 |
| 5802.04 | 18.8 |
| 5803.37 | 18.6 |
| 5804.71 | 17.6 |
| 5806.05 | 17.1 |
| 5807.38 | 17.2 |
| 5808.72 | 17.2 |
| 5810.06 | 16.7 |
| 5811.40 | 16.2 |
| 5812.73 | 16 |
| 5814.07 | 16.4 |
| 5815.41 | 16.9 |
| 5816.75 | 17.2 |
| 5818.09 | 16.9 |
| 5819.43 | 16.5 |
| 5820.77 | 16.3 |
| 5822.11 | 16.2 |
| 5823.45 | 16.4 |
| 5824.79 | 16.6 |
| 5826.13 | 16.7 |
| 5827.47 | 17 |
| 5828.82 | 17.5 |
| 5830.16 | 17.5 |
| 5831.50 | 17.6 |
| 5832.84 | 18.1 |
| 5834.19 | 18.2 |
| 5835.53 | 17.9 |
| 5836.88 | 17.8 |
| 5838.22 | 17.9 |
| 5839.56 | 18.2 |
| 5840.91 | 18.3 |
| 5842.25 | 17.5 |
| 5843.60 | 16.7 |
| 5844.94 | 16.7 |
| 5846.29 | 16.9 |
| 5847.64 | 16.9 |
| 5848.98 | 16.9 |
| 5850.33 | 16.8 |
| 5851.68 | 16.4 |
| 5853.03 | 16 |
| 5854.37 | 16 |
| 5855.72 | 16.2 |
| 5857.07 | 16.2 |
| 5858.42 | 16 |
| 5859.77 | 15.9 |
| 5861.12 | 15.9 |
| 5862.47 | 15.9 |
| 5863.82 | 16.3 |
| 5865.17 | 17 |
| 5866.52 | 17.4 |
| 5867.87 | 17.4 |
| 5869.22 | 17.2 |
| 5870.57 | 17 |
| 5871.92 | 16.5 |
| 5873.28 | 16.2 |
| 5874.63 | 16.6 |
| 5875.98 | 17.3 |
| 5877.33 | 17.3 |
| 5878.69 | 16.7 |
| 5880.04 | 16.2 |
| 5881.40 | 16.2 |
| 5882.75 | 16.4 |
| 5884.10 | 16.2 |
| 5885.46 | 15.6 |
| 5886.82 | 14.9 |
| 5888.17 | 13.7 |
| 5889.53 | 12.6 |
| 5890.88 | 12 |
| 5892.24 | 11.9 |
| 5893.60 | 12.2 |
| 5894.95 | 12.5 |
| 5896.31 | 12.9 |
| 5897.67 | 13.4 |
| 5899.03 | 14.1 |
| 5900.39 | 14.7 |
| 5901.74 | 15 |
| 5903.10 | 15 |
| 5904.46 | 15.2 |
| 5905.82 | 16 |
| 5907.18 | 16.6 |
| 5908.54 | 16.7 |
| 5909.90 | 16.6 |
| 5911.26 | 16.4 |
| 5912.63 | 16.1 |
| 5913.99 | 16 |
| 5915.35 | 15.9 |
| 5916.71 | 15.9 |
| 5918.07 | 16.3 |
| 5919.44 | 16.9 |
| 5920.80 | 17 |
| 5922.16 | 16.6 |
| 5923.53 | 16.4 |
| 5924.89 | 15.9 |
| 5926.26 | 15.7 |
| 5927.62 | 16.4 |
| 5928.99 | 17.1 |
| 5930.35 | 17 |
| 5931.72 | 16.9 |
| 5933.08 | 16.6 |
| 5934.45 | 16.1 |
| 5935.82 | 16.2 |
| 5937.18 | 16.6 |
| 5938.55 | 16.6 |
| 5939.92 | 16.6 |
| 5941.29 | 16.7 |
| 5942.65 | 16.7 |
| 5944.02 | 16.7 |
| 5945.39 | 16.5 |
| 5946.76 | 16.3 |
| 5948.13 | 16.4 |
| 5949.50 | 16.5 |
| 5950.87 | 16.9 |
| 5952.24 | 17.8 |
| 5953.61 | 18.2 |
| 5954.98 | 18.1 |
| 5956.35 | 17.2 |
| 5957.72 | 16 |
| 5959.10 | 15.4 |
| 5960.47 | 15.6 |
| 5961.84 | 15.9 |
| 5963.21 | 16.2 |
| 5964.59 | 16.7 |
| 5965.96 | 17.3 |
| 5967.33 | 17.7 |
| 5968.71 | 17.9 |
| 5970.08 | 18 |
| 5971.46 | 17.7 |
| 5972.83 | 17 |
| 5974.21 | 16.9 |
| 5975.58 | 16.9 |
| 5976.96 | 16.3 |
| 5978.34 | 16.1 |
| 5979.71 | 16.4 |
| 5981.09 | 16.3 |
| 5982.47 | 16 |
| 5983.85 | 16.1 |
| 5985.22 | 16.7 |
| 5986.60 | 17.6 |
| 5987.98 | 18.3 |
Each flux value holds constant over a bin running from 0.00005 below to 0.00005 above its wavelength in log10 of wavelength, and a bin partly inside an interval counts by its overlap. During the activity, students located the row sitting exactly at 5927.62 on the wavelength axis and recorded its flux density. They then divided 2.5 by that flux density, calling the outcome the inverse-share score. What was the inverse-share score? 0.152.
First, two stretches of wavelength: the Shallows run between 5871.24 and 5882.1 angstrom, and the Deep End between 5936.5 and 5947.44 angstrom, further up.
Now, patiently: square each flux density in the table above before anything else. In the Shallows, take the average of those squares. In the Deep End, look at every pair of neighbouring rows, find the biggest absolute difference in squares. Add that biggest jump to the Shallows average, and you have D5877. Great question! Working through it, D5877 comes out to 283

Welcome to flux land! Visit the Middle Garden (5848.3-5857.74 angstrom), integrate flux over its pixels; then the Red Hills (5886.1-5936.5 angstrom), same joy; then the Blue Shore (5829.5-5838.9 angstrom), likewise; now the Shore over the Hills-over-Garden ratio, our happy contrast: 34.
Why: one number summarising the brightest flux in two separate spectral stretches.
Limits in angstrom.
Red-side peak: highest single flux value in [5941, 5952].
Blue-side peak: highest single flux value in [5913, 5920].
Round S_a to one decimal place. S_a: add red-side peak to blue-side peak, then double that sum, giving 67.6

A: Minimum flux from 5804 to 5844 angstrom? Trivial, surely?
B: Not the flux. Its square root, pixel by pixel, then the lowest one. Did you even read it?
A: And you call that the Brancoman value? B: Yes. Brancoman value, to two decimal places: 4.00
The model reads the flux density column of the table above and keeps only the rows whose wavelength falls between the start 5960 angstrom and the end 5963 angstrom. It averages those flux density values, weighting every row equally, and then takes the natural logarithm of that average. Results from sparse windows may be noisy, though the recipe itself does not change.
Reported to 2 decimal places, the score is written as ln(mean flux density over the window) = 2.76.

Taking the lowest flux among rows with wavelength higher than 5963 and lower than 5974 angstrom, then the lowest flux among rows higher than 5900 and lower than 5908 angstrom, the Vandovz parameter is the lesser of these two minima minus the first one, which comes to -1.5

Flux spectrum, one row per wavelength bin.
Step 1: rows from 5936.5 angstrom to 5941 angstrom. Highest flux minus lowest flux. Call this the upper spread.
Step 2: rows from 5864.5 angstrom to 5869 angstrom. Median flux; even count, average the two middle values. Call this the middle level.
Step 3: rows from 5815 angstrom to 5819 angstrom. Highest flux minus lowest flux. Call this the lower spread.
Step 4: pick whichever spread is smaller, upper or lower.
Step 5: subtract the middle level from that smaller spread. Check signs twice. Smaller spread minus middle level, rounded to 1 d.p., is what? -17.4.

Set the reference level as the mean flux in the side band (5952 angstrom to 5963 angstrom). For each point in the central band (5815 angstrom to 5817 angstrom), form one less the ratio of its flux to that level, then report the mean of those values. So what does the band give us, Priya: -0.02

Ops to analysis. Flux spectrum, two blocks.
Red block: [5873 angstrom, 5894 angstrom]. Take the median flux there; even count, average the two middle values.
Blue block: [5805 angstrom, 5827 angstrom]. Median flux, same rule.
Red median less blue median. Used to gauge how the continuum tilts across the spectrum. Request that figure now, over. -0.45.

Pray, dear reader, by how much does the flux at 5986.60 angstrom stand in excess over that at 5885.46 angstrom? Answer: 2.0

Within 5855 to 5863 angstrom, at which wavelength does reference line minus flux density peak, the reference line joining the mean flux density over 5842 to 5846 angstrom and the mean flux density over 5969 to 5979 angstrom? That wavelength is 5862.47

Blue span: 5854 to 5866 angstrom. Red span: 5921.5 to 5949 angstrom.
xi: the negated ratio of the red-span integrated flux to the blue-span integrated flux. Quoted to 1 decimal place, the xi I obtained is -2.3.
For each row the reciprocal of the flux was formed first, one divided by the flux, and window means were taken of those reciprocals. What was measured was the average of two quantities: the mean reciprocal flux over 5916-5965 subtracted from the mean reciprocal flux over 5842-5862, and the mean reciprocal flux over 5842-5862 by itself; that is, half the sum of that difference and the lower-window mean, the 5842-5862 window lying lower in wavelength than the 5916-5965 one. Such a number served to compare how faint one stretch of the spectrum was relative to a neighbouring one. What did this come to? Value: 0.0306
